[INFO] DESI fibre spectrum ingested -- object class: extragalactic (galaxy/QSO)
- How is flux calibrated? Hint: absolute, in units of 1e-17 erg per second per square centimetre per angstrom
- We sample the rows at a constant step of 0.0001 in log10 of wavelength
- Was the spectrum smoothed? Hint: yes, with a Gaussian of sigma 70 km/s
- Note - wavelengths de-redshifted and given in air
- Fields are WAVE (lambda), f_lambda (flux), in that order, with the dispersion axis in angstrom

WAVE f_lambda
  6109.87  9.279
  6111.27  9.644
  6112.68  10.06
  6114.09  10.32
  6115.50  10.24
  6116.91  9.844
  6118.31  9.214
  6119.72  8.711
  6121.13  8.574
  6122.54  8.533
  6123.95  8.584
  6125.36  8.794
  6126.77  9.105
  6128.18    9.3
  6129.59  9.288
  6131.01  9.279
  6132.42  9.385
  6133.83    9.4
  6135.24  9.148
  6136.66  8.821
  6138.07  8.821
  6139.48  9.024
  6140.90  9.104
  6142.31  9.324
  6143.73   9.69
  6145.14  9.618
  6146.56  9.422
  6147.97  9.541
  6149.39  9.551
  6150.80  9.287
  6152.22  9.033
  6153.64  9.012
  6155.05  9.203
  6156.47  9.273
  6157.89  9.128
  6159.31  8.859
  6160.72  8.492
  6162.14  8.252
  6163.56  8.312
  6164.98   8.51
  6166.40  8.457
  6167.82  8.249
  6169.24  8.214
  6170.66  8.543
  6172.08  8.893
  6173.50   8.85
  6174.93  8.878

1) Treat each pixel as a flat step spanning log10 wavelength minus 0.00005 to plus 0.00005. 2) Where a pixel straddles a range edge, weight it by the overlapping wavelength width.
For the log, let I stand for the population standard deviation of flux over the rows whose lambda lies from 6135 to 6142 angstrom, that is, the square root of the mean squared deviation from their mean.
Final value 0.14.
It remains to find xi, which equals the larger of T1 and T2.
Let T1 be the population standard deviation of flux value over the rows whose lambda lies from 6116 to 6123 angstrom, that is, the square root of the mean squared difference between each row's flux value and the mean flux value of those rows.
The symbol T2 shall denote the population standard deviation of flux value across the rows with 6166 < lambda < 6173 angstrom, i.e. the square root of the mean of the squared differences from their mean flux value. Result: 0.50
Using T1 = 0.50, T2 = 0.24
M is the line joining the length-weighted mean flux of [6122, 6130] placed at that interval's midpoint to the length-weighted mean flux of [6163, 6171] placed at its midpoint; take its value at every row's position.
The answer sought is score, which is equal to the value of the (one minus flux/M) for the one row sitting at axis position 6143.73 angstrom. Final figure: -0.115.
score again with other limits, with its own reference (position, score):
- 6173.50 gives -0.068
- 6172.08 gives -0.071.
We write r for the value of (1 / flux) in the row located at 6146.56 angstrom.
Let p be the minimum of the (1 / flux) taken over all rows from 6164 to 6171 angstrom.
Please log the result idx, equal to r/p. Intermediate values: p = 0.117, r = 0.106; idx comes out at 0.91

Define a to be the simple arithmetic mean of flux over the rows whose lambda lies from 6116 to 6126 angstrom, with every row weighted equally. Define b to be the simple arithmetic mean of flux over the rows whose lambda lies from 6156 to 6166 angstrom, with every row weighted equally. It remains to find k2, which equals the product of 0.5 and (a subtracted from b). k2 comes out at -0.1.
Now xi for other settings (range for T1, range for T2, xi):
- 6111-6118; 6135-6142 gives 0.25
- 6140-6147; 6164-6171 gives 0.21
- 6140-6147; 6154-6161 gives 0.29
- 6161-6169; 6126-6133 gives 0.11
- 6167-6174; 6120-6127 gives 0.29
